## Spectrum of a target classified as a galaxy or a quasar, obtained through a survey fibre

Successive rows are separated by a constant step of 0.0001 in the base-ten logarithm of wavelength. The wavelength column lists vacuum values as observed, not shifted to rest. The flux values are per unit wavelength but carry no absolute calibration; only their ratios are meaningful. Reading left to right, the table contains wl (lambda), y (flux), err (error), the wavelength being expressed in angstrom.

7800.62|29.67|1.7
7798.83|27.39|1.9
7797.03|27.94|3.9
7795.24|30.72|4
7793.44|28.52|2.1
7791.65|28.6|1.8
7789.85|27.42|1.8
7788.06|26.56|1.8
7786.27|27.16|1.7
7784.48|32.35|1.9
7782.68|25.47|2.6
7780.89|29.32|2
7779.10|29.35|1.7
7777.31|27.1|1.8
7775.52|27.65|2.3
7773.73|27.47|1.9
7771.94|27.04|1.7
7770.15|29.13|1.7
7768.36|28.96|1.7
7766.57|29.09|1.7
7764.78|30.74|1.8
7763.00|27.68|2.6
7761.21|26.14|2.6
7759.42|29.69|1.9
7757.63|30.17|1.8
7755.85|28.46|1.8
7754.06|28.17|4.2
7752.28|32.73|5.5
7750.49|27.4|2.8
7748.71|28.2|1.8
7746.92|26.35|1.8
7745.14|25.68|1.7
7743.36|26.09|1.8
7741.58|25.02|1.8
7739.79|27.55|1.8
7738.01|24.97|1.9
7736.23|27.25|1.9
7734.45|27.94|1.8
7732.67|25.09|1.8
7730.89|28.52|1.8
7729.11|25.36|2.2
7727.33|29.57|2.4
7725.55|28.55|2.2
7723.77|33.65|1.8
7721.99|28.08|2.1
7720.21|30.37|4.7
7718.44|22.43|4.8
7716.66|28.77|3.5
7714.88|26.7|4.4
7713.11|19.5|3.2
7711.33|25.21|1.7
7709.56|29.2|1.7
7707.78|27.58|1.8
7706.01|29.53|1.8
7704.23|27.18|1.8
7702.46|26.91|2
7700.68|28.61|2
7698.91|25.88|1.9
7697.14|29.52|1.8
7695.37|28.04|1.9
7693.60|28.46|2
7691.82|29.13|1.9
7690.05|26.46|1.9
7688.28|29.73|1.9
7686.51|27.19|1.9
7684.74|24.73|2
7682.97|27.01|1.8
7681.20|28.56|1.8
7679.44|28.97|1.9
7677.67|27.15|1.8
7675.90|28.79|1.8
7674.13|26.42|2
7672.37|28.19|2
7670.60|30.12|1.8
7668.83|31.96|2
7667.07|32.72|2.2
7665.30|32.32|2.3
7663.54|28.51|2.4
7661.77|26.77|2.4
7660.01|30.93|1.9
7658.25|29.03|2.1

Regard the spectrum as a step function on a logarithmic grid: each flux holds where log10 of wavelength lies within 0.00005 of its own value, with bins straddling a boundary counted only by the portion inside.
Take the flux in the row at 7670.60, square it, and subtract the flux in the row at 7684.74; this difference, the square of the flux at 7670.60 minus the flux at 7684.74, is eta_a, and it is 882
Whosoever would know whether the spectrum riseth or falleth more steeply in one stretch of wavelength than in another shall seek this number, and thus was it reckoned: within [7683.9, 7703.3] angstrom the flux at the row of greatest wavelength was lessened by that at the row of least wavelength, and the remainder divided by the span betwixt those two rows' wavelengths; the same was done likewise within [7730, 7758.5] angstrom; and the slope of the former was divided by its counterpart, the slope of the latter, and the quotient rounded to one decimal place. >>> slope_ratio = 2.0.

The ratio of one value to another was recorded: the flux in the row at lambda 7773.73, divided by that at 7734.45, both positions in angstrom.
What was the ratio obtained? 0.98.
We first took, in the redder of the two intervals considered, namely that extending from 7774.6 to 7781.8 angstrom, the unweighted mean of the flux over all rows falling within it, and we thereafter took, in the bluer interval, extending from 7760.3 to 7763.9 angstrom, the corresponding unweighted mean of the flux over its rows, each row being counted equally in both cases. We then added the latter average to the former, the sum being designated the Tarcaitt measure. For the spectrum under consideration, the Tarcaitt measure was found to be 55.3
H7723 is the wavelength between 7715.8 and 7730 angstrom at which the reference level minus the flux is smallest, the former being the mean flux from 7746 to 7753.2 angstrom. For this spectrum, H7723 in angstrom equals 7723.77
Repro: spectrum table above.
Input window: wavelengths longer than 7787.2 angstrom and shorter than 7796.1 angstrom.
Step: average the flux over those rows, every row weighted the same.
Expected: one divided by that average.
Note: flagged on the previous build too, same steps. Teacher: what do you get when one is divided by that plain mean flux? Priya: 0.0353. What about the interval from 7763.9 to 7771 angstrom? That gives 0.0339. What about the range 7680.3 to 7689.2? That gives 0.0364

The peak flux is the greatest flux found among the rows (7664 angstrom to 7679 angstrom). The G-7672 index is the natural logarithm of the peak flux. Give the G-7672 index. 3.49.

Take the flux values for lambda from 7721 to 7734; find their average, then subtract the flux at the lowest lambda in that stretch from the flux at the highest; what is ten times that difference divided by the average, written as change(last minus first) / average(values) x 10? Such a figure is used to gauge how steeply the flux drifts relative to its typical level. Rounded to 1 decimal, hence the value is -1.1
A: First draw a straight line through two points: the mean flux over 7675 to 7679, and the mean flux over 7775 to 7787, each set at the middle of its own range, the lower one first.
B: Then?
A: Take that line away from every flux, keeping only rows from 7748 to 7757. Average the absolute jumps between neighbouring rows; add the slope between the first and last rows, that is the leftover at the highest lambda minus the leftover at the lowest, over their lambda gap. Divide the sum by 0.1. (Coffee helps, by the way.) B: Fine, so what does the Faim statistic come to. 28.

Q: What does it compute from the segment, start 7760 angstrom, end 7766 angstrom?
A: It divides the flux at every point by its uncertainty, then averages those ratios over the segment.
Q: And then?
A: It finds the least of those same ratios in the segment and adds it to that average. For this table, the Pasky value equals 23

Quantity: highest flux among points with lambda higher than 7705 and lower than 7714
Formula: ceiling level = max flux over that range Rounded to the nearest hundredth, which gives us 29.53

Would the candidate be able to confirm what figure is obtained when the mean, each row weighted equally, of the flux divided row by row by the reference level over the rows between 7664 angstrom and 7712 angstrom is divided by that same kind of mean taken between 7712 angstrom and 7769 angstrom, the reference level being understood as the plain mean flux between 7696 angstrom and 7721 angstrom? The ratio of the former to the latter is 1.03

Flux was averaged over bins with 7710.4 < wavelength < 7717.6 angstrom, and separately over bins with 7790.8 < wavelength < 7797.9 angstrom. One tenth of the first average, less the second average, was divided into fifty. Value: -1.89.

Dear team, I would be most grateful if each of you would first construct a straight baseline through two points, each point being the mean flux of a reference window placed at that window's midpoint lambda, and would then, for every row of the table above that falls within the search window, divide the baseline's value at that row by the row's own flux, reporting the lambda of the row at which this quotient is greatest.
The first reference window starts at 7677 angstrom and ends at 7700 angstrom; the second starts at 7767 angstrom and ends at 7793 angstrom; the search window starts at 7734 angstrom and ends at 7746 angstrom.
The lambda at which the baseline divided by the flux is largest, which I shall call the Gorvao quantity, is 7738.01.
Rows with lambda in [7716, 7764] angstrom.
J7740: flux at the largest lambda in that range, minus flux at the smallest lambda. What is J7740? -1.1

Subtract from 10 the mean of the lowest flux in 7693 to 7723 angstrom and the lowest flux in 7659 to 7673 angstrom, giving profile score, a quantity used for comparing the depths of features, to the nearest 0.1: -13.1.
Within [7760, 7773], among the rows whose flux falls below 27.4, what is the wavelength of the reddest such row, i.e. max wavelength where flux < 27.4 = 7771.94 angstrom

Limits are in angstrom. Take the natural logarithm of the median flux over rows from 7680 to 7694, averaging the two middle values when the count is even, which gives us 3.33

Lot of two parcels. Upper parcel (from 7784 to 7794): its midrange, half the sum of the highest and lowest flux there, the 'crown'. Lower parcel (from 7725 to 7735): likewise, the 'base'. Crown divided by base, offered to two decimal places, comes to 1.08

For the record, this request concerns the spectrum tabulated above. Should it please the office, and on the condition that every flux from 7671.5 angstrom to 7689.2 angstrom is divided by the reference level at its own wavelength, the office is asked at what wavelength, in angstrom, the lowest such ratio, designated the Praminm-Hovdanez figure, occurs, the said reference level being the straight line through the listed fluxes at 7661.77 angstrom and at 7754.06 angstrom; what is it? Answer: 7684.74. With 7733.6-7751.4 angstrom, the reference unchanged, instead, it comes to 7738.01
